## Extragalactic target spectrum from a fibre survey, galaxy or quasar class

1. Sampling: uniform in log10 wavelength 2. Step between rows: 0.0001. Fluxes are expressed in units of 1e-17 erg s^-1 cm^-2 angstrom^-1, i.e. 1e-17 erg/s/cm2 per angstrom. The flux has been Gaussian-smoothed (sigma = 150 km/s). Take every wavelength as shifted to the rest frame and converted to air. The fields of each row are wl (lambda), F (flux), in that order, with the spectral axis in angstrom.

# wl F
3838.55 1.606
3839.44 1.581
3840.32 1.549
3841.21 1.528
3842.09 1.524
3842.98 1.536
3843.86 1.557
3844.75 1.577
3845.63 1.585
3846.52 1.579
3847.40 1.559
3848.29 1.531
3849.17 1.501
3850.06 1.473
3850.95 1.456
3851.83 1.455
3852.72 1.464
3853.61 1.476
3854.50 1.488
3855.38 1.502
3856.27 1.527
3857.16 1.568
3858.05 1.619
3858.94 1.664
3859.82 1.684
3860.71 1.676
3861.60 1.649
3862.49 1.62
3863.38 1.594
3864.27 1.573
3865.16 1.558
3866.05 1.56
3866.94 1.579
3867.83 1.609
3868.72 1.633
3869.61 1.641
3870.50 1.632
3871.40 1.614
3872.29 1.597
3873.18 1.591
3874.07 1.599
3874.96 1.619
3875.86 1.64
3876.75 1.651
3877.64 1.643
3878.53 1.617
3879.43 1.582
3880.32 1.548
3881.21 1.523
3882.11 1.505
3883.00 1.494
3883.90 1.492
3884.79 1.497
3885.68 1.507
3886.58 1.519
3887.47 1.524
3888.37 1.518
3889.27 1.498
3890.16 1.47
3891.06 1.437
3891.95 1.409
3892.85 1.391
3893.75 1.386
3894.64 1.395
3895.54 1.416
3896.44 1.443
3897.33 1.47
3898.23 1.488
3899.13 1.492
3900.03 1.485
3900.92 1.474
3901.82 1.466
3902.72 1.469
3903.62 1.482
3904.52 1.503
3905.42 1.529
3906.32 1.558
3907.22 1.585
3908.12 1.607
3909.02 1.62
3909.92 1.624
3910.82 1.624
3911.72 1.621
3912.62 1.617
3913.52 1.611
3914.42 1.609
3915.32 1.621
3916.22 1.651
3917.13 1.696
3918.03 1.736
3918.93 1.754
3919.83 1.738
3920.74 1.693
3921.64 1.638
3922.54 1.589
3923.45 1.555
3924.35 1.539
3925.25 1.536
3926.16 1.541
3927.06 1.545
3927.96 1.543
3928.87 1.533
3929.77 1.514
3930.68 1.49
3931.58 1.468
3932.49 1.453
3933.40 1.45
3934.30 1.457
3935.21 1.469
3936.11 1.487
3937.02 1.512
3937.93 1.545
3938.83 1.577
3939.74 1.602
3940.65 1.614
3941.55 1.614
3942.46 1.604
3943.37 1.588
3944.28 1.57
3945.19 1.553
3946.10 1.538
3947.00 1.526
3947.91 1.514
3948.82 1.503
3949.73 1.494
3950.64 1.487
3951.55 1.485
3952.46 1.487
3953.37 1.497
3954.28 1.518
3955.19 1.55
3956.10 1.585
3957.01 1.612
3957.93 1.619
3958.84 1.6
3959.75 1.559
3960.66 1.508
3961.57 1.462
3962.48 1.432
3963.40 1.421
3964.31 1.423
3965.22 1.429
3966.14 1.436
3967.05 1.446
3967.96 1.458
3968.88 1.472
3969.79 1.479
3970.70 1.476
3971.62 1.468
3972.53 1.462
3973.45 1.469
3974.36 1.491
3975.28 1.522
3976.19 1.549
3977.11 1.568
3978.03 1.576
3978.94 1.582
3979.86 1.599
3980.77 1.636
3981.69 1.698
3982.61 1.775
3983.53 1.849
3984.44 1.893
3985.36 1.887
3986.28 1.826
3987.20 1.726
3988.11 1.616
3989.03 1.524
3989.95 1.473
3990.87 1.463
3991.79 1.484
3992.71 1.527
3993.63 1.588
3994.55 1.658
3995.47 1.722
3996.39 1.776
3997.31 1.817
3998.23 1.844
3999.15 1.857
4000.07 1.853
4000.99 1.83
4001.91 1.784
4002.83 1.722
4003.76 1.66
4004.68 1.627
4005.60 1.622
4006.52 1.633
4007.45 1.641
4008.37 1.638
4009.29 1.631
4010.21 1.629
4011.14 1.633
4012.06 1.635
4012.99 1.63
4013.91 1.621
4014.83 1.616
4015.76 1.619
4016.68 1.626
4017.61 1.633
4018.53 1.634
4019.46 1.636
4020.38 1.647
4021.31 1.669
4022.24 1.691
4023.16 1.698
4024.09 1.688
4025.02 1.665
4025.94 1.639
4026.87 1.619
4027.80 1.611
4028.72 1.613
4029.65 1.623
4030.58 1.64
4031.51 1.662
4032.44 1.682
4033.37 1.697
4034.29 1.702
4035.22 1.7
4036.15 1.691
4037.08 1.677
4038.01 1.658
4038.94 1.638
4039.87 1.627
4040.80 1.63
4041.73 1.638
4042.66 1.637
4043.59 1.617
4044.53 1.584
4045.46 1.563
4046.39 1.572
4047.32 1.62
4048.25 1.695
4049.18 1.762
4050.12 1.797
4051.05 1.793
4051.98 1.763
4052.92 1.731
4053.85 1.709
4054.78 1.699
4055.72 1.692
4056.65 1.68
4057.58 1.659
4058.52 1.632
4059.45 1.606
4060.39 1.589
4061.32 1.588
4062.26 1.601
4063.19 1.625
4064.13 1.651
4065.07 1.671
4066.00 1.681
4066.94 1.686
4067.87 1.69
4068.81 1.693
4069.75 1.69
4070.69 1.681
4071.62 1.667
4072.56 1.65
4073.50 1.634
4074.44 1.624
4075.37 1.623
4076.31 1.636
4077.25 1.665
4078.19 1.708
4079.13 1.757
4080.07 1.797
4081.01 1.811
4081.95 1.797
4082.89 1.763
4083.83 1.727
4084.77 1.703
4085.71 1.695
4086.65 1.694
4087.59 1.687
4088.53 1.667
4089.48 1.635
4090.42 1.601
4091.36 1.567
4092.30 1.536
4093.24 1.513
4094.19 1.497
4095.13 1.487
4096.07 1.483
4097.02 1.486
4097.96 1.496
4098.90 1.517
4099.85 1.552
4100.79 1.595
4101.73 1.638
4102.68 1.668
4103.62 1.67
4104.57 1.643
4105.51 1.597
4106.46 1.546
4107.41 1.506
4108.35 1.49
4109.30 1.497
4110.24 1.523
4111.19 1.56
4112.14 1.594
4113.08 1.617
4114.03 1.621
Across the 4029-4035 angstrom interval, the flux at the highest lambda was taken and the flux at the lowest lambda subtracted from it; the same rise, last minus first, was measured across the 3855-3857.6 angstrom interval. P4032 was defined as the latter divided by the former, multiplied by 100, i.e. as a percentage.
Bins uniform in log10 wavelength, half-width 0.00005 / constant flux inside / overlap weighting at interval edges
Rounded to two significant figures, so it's 84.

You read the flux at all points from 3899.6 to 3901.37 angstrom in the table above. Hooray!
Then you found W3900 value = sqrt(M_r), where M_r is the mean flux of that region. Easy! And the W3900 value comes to 1.22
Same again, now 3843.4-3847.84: 1.25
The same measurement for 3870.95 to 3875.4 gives 1.27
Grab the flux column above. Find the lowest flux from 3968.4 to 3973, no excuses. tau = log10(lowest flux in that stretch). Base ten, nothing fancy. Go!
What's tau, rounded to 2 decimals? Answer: 0.16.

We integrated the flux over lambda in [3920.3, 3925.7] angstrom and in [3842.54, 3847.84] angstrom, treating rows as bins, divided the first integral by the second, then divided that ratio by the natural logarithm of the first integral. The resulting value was 0.481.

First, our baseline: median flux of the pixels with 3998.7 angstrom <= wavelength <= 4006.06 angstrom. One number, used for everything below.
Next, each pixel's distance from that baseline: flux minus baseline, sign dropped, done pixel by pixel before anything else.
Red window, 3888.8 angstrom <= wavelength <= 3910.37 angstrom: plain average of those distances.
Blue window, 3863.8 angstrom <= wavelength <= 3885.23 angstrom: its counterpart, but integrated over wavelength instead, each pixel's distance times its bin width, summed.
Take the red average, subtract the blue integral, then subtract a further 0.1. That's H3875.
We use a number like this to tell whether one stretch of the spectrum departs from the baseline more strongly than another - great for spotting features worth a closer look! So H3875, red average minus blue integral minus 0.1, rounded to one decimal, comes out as -3.5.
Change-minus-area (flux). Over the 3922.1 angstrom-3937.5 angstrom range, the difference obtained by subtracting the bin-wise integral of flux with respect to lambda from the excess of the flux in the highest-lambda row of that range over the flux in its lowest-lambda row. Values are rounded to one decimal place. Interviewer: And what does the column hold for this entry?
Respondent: -23.3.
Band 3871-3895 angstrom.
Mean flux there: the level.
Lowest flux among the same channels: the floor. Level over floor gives 1.10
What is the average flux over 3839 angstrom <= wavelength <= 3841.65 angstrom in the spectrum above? 1.55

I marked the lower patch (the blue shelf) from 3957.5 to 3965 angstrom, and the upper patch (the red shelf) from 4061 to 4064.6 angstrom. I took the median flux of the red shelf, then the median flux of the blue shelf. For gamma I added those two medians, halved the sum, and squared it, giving 2.4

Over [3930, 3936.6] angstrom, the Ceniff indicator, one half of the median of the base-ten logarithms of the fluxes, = 0.083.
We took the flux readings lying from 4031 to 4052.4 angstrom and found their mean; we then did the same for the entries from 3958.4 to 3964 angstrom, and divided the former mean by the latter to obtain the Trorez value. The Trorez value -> 1.12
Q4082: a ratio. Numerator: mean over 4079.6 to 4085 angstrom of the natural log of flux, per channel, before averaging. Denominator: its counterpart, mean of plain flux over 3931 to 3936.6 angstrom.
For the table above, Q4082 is 0.39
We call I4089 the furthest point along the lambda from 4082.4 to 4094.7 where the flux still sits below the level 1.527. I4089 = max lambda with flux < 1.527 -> 4094.19 angstrom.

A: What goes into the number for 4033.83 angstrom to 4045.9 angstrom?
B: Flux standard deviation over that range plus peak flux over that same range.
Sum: 1.74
